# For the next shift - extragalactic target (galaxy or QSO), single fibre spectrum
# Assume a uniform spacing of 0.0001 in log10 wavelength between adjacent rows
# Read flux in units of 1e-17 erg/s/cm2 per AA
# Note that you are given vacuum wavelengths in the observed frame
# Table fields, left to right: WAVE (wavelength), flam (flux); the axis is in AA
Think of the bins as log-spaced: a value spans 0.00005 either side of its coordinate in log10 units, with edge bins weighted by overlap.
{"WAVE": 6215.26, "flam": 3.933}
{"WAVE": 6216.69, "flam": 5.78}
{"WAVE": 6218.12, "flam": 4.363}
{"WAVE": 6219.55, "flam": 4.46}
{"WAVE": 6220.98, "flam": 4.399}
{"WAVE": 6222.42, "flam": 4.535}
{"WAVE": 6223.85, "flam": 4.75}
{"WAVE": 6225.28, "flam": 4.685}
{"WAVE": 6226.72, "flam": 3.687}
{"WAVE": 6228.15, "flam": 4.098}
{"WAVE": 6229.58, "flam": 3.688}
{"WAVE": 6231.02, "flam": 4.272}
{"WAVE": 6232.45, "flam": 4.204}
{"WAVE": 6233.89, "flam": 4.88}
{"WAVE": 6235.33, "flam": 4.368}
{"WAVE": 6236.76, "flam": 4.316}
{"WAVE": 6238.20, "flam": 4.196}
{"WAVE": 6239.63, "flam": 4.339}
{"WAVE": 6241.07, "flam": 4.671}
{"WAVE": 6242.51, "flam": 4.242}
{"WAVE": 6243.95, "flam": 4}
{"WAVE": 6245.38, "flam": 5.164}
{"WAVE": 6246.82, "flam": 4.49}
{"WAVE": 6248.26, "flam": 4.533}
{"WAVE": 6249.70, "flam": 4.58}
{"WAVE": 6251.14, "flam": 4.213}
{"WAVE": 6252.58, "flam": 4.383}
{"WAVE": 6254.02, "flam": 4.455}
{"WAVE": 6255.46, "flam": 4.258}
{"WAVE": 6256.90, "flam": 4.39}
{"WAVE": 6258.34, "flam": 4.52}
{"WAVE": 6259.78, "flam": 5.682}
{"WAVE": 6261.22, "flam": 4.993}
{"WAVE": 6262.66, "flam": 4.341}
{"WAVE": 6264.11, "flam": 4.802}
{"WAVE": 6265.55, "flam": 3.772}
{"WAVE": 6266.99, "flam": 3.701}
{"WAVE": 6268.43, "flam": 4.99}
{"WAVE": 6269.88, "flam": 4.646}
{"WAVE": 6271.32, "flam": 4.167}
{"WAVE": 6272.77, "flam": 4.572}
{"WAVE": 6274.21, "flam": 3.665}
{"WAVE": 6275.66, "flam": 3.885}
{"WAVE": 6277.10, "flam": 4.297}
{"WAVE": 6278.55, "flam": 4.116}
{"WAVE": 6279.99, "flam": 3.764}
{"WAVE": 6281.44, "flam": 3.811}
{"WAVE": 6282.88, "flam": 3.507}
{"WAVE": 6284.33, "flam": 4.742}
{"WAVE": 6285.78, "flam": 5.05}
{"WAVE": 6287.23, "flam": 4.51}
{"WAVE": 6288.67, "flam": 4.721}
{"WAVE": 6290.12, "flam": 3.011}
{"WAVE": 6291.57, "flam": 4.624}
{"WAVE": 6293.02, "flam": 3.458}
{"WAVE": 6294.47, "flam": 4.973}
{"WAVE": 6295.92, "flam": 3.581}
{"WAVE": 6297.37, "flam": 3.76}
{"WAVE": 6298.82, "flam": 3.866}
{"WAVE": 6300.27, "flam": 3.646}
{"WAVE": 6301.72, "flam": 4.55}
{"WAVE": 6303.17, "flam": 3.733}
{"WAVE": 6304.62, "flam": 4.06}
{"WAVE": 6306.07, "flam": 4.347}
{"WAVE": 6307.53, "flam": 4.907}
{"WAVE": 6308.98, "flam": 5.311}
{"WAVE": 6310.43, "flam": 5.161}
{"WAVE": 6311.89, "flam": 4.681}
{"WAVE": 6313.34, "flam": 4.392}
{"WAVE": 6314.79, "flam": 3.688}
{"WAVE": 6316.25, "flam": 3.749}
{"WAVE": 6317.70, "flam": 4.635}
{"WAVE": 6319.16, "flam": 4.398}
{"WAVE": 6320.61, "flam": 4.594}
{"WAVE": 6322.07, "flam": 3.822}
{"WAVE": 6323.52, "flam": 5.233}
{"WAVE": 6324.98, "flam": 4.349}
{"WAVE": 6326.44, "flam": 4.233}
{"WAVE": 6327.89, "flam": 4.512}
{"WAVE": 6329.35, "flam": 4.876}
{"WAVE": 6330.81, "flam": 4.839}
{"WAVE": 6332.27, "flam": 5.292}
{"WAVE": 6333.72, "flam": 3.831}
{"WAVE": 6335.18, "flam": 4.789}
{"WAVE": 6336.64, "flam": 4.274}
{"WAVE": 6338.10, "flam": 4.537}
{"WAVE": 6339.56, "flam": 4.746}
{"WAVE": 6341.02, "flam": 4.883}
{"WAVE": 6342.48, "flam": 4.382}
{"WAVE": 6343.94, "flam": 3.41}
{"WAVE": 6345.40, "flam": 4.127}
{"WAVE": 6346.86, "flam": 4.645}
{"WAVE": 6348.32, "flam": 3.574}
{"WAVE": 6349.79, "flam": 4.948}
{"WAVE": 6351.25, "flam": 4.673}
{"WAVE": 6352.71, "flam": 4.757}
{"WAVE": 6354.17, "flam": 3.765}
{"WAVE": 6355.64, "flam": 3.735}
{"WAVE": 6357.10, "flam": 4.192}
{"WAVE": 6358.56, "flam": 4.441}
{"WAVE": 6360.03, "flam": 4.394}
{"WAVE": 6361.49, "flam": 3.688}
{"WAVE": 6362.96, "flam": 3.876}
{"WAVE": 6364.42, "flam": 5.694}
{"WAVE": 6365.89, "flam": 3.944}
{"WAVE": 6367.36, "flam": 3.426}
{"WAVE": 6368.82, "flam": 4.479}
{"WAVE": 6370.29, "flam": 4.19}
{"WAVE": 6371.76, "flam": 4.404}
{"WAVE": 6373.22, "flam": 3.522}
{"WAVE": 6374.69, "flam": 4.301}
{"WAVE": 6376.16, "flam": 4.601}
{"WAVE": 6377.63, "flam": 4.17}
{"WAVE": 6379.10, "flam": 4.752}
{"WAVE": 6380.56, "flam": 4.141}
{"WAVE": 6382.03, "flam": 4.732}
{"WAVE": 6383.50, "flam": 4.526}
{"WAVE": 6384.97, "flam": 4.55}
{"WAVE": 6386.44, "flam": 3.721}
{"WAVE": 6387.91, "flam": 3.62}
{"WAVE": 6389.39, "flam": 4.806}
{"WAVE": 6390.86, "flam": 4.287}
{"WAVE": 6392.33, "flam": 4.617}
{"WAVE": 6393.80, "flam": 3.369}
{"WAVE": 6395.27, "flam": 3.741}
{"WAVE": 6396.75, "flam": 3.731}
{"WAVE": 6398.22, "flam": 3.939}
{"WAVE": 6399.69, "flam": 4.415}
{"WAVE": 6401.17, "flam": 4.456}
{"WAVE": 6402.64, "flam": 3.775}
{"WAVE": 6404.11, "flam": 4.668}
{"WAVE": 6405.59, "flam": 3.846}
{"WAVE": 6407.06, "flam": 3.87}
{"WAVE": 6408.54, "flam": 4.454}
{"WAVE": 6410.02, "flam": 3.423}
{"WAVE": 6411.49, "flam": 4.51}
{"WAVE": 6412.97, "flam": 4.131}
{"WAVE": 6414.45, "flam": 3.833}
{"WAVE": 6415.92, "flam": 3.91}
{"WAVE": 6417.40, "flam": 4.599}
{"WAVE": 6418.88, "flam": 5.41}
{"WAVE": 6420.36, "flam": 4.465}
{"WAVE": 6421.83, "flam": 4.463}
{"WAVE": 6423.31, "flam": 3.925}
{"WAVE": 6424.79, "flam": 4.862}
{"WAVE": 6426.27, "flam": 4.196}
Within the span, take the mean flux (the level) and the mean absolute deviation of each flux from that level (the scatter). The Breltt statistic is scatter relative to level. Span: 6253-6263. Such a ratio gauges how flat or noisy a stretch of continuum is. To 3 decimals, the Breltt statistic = 0.083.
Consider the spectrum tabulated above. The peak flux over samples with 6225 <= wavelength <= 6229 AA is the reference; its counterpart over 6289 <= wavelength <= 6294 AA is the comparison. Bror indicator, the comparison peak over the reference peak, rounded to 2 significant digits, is 0.99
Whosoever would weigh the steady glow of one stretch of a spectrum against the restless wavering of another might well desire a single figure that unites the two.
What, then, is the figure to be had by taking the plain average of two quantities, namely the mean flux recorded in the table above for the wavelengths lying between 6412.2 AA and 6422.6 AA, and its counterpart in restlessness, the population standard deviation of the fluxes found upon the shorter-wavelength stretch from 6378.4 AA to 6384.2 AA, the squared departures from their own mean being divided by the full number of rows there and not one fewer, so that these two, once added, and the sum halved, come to 2.32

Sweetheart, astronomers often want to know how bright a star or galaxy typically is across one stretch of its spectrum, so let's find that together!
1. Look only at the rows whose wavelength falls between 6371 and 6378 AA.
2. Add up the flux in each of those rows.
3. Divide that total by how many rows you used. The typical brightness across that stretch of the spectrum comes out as 4.20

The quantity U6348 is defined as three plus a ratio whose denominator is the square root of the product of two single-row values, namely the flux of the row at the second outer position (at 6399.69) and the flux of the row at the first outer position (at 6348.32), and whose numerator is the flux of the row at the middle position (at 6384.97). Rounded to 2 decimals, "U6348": 4.15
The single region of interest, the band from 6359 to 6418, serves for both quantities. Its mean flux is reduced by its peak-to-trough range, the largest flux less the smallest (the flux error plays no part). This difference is 1.9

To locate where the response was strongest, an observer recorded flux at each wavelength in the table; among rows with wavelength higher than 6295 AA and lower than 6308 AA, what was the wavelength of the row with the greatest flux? 6307.53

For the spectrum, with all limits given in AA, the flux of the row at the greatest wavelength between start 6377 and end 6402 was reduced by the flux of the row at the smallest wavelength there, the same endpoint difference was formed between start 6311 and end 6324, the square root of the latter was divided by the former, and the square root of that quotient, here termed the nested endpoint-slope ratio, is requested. 1.61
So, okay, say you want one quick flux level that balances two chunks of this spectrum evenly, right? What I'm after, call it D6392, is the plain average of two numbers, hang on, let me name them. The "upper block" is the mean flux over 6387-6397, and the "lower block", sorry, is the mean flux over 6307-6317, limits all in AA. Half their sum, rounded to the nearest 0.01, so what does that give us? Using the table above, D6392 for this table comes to 4.29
